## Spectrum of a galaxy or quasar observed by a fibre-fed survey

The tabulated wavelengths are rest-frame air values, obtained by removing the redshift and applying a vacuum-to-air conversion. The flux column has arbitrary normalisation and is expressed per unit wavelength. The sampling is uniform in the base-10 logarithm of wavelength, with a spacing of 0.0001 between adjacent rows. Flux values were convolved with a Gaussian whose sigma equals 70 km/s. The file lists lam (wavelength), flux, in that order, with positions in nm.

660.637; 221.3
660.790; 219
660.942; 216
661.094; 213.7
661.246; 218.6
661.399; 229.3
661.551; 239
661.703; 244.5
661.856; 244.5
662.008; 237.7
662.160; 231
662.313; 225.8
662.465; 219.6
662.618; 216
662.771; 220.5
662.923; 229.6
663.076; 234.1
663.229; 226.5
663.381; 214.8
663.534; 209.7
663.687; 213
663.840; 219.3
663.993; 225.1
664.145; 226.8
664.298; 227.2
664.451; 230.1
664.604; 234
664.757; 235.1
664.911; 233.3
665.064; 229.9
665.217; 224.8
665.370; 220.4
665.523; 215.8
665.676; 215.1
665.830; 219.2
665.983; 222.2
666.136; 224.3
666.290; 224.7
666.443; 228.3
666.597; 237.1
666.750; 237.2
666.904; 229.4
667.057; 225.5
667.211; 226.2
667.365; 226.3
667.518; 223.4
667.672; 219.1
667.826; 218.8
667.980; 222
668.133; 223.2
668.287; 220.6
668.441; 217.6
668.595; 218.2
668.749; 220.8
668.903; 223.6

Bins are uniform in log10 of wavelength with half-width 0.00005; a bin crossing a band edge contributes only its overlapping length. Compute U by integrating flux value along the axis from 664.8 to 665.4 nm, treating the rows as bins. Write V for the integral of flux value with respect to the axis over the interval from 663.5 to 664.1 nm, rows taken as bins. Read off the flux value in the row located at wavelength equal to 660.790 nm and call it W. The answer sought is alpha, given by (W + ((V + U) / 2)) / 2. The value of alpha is 176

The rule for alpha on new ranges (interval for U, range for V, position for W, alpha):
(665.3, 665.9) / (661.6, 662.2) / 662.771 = 179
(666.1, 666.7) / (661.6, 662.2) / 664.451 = 185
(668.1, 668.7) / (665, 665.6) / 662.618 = 174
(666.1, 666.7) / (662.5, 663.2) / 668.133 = 185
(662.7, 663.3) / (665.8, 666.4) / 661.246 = 177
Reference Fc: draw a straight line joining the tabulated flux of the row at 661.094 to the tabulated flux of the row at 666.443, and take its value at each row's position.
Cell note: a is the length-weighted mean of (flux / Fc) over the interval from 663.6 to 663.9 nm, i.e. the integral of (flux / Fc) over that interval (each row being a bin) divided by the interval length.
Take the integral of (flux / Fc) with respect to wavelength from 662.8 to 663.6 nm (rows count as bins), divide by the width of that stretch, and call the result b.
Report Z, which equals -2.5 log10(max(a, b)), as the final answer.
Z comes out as -0.02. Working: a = 0.98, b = 1.02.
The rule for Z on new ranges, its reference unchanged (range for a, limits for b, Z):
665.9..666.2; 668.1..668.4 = 0.02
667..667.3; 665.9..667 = 0.00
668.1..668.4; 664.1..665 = -0.04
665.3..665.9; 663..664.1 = 0.00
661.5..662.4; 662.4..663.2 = -0.10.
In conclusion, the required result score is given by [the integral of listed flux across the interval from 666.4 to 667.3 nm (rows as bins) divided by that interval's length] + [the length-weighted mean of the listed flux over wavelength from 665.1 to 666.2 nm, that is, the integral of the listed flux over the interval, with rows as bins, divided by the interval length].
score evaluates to 451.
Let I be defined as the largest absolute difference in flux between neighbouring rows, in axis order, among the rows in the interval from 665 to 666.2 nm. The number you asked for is 5.1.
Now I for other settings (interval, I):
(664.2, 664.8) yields 3.9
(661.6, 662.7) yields 6.8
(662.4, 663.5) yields 11.7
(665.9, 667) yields 8.8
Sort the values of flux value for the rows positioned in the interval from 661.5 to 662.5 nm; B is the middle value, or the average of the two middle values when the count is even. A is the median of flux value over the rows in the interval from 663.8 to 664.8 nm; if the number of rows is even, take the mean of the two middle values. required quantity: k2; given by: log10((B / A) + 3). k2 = 0.607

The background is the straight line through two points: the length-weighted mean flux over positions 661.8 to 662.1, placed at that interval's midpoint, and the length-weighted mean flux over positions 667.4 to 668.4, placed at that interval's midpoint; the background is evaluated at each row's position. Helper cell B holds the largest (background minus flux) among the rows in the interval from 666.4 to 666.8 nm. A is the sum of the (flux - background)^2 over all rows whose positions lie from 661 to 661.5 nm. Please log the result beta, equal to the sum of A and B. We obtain 1702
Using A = 1704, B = -2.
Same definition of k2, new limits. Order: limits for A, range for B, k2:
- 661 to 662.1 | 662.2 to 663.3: 0.597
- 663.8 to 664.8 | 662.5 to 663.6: 0.599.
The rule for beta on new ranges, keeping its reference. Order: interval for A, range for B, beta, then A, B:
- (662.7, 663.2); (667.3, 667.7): 398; 395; 3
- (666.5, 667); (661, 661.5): 327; 297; 30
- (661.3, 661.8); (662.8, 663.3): 212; 202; 10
